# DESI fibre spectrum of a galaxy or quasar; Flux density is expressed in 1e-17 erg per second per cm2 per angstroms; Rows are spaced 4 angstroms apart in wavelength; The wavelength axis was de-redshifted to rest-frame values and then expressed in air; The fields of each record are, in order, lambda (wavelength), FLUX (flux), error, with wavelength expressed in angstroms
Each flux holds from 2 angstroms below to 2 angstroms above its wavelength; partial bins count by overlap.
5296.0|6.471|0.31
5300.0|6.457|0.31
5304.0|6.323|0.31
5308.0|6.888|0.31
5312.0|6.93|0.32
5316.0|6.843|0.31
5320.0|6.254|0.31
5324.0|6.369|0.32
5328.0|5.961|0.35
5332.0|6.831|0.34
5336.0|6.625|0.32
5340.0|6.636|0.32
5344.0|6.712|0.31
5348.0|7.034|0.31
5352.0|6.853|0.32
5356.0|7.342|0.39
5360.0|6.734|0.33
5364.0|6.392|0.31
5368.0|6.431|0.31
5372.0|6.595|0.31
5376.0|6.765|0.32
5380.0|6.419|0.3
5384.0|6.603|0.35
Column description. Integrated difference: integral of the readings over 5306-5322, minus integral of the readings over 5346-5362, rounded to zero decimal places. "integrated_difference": -4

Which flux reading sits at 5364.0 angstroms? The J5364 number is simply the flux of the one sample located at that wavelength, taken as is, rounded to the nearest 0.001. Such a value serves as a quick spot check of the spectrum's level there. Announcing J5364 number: 6.392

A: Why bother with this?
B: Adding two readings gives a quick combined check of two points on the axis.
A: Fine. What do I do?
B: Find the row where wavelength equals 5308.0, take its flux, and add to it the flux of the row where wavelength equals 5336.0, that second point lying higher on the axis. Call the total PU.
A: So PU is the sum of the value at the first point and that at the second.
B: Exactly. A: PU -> 13.5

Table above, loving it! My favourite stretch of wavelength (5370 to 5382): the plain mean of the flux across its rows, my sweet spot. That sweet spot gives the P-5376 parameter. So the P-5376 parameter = 6.59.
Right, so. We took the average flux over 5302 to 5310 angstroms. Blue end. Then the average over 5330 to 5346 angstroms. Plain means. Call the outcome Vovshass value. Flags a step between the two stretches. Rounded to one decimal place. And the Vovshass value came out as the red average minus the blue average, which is 0.1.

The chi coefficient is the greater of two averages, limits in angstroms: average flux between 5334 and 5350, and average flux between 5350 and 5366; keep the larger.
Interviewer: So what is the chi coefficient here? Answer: 6.83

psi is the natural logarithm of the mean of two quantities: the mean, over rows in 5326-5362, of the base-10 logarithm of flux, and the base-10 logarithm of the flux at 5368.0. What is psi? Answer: -0.200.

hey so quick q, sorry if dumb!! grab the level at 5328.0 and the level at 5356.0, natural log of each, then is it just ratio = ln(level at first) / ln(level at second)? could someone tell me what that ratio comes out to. 0.90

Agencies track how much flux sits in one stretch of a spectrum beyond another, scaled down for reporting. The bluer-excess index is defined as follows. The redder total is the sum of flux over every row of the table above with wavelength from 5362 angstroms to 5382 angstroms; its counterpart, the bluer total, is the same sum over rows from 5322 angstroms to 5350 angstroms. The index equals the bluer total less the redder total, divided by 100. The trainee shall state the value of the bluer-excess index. 0.14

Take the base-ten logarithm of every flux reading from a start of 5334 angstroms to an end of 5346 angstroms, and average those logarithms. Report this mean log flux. 0.823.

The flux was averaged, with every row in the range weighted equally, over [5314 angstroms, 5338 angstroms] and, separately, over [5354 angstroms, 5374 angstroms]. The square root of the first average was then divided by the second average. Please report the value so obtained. 0.380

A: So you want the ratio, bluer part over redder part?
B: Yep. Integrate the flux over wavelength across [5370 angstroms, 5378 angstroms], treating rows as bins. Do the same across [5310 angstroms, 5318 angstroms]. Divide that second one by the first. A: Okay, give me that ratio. 1.03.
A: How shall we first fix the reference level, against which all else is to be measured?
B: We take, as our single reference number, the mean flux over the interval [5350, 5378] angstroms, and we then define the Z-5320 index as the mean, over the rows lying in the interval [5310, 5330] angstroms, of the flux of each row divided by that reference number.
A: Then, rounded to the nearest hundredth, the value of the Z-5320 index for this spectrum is 0.96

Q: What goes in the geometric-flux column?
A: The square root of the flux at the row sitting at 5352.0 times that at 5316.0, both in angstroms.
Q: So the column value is 6.85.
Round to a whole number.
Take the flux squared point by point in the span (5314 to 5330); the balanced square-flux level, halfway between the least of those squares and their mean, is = 38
